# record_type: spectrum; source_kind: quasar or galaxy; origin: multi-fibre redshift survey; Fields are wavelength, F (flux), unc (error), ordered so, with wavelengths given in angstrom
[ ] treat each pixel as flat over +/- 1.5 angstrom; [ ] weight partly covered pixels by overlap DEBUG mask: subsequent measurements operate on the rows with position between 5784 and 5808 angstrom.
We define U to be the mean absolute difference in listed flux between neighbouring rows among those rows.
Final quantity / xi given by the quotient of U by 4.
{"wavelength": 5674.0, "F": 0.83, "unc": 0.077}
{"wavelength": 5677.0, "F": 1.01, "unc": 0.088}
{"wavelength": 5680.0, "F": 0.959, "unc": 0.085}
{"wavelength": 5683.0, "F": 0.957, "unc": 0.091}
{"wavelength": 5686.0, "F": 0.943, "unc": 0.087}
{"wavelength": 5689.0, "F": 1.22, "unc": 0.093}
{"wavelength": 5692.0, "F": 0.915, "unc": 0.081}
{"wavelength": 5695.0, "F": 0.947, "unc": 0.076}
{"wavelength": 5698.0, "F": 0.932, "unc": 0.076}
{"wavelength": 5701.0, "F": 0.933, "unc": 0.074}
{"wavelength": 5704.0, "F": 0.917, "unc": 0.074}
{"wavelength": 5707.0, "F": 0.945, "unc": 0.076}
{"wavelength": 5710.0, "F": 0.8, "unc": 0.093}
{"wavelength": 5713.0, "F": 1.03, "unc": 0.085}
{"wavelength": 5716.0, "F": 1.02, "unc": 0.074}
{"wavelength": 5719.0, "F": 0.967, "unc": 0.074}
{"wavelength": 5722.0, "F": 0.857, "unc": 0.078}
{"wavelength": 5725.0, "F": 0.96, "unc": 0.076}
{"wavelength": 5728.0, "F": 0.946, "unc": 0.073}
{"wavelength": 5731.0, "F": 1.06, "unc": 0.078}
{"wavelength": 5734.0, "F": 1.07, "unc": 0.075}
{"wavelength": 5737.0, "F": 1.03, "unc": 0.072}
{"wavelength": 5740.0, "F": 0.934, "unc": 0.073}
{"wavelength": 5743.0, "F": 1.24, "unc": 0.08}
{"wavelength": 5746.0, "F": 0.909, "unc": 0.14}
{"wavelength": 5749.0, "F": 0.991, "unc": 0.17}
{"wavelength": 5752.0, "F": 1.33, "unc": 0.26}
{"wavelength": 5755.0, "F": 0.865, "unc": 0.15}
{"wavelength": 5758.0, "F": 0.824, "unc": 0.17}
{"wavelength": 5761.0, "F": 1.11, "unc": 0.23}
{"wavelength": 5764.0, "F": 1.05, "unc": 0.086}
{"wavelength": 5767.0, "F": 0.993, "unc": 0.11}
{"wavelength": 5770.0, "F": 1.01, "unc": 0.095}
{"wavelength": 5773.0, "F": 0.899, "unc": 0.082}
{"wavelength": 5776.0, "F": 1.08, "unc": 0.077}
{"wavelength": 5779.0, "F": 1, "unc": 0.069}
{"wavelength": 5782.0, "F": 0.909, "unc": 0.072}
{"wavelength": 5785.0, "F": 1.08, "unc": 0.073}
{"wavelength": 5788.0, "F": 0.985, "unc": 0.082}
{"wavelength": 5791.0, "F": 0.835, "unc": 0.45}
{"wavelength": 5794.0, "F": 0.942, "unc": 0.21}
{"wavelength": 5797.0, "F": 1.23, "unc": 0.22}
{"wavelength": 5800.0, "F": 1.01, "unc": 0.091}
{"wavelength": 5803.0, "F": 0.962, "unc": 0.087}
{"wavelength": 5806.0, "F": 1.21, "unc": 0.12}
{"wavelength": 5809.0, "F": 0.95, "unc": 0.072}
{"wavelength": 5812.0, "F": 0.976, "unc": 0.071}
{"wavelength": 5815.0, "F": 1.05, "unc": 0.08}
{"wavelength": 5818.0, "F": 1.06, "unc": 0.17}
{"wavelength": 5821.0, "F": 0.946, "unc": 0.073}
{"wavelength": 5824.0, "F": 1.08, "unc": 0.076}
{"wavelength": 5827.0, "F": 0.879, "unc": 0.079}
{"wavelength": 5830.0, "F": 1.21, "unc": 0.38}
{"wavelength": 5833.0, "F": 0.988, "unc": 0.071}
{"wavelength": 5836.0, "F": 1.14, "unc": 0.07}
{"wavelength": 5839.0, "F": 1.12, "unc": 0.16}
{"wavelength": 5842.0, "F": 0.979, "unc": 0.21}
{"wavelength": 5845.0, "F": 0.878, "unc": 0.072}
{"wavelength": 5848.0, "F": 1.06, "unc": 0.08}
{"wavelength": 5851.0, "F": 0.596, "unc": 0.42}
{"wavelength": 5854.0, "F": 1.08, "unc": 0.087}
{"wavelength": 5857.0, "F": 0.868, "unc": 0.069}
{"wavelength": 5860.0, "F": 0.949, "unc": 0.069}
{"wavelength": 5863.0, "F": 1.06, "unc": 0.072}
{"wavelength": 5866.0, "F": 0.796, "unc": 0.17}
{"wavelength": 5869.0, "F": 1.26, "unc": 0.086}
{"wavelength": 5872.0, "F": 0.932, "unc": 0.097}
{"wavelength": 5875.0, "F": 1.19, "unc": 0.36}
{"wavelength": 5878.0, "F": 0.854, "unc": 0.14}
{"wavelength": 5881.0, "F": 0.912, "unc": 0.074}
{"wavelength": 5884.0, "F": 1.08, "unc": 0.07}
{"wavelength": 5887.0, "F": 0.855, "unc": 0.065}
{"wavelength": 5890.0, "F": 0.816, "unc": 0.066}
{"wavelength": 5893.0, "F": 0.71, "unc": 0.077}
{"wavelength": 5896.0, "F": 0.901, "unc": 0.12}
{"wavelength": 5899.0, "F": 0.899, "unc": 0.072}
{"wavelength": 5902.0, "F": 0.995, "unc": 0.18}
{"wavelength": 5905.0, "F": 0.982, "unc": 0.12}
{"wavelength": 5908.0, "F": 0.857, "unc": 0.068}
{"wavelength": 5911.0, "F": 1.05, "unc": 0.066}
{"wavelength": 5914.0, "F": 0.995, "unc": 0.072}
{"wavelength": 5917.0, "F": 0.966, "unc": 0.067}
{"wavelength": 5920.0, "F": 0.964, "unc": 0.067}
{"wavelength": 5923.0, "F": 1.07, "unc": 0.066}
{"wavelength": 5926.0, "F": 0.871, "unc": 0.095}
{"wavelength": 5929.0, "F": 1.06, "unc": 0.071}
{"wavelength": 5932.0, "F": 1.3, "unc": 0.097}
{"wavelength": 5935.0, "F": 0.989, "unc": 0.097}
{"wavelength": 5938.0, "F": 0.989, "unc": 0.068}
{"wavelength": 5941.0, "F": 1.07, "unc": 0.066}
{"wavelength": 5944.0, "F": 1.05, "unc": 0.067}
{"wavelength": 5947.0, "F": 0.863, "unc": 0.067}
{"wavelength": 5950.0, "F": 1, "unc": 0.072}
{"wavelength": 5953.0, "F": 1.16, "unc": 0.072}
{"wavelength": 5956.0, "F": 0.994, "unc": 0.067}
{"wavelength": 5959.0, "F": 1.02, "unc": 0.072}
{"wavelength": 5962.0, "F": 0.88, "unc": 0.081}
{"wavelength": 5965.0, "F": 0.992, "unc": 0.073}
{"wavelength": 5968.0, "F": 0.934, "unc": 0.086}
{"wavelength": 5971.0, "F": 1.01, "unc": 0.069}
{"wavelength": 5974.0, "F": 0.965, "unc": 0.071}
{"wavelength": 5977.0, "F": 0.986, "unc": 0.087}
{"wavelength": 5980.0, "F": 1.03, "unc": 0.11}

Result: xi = 0.041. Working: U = 0.165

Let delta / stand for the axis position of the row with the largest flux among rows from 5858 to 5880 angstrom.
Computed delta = 5869.0 angstrom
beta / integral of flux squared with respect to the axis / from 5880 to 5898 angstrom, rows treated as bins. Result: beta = 14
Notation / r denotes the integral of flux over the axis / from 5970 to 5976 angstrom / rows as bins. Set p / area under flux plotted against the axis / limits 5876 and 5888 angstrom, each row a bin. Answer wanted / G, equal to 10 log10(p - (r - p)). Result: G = 12.2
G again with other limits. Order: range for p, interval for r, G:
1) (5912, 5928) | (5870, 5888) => 11.3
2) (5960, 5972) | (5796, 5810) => 9.0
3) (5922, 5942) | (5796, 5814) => 13.6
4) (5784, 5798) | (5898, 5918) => 9.5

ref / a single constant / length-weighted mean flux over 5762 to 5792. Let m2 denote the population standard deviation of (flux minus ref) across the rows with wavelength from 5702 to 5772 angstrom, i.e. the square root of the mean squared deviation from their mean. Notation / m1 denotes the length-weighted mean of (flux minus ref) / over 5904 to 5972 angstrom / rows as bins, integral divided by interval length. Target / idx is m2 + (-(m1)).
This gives 0.11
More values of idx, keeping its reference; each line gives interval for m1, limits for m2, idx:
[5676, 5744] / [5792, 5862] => 0.14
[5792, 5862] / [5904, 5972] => 0.08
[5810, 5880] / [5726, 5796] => 0.11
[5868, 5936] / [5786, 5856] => 0.15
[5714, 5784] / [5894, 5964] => 0.09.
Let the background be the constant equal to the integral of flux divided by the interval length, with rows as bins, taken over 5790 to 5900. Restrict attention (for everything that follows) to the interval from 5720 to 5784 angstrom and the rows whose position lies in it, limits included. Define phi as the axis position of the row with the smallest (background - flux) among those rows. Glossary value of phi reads 5752.0 angstrom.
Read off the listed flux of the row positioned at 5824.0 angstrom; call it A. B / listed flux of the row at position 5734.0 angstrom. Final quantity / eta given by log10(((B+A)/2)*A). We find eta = 0.06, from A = 1.08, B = 1.07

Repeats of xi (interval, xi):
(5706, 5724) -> 0.027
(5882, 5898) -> 0.035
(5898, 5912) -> 0.027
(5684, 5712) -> 0.026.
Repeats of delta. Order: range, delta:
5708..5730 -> 5713.0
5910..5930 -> 5923.0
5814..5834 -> 5830.0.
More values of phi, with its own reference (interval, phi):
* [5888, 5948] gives 5932.0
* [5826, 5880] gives 5869.0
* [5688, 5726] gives 5689.0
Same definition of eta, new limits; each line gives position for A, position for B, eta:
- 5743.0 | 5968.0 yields 0.13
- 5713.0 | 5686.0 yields 0.01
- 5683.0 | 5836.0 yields 0.00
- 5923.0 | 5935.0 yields 0.04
